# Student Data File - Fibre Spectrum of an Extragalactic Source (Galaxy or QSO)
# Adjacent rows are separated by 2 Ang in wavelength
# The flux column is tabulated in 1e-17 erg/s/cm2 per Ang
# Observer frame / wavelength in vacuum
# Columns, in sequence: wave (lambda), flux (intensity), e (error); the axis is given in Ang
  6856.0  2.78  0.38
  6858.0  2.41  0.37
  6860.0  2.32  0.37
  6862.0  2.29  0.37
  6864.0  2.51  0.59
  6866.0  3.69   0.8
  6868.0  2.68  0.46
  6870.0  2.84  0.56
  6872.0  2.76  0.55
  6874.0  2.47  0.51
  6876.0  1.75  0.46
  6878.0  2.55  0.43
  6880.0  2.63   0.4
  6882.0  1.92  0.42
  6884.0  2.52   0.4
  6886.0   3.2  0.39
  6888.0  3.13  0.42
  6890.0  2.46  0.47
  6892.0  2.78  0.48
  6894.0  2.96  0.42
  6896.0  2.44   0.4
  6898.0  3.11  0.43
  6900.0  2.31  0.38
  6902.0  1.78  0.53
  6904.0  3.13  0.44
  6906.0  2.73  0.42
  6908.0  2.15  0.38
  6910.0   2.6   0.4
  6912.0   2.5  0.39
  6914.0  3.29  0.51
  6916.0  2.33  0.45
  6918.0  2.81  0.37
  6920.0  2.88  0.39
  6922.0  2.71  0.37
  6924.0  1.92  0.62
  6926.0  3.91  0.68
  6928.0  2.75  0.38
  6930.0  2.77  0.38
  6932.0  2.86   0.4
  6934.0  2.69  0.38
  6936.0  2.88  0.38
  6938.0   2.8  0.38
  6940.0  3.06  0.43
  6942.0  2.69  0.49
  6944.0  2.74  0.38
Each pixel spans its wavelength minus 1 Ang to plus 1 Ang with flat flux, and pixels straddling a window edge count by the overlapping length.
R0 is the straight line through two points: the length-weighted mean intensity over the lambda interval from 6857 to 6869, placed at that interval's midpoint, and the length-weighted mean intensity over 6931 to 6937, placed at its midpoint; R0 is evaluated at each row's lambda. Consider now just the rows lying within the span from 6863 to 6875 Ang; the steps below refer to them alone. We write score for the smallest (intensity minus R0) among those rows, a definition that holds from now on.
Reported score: -0.20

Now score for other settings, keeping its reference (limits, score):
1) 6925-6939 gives -0.12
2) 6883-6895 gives -0.25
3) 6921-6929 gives -0.87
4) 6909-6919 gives -0.44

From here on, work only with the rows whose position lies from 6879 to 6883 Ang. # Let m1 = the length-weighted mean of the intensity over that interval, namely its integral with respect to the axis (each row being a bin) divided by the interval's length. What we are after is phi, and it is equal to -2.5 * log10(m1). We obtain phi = -0.89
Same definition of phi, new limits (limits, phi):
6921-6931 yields -1.12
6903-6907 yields -1.17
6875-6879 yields -0.83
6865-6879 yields -1.07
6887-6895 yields -1.13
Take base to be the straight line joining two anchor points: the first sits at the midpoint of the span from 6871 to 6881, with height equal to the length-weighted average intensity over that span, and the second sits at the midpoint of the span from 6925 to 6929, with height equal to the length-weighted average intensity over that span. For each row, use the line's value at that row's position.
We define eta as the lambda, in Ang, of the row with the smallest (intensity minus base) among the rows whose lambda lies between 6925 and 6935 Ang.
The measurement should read 6934.0 Ang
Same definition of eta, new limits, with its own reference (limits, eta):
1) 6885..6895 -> 6890.0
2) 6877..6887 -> 6882.0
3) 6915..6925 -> 6924.0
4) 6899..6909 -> 6902.0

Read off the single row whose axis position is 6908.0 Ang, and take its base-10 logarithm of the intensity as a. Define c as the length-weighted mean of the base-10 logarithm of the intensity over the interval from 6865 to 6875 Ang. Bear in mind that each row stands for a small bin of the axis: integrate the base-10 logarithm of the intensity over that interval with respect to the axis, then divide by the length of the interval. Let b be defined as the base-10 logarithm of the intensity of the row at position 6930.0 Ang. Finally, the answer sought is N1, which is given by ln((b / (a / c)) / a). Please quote 0.60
